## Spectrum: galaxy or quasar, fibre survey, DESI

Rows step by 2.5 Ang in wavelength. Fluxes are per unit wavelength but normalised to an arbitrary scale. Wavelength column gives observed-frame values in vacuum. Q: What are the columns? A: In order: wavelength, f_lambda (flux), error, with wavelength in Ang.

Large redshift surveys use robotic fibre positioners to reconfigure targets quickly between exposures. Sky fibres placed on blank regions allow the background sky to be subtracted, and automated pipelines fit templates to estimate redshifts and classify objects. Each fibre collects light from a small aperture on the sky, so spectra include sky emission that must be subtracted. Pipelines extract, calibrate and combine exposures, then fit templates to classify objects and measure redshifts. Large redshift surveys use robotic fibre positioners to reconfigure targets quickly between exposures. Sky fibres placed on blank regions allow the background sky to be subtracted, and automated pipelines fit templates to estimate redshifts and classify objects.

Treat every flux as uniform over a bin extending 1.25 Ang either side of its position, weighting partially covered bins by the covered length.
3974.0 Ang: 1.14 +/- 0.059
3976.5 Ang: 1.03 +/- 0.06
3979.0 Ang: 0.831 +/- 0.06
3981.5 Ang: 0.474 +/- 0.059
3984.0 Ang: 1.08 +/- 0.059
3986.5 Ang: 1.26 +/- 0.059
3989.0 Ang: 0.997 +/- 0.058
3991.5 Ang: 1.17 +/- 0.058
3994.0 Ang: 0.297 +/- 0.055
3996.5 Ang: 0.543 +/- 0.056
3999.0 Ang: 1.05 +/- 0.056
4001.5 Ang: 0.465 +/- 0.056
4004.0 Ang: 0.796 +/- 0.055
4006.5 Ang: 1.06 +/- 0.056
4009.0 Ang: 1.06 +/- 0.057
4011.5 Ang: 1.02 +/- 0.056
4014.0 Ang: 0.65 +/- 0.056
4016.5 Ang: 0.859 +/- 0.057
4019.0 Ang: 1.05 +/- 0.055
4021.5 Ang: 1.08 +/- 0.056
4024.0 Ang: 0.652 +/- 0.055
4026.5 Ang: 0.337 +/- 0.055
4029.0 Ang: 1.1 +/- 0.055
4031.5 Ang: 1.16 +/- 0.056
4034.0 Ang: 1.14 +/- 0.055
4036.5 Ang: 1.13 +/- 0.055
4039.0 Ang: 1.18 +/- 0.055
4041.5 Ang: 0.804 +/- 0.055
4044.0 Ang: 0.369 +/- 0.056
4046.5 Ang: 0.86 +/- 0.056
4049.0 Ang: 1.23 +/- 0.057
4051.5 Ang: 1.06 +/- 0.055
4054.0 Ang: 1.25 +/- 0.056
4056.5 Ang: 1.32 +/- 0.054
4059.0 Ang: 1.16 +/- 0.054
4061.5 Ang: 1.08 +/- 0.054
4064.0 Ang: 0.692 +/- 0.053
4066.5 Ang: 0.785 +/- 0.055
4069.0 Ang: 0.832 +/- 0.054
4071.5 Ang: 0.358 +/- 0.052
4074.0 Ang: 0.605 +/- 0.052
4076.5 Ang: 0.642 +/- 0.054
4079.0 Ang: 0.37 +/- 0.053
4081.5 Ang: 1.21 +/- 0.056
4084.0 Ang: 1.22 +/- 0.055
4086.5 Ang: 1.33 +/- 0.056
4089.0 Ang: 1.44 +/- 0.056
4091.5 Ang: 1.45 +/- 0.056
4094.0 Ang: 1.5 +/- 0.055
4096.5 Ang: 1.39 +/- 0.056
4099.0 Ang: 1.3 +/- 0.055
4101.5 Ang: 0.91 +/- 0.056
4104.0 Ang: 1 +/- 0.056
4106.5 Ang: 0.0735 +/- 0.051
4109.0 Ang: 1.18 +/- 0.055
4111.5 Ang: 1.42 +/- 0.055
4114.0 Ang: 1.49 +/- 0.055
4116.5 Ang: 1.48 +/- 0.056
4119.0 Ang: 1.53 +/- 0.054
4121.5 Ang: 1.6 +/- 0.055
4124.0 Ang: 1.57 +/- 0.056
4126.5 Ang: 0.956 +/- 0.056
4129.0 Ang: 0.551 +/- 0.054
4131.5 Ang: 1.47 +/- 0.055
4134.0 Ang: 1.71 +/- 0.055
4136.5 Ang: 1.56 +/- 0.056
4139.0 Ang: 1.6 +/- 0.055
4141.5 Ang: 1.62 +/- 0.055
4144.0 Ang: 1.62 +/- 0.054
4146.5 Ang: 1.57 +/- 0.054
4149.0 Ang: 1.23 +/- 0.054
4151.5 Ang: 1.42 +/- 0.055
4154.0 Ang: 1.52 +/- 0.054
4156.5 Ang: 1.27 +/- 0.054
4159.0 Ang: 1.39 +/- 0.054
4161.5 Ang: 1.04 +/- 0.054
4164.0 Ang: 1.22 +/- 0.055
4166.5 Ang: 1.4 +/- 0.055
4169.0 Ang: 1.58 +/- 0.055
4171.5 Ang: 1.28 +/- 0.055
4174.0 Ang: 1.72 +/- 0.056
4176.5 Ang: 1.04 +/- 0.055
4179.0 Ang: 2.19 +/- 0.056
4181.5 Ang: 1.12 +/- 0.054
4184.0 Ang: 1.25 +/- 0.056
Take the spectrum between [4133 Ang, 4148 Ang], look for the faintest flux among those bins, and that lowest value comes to 1.56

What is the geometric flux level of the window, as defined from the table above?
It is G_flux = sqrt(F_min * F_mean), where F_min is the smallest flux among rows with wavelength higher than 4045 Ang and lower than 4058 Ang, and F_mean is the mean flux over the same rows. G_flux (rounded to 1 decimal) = 1.0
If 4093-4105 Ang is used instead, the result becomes 1.1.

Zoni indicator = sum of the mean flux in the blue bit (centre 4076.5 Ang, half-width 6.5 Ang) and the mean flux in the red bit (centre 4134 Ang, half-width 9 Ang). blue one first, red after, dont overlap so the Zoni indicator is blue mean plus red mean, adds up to 2.0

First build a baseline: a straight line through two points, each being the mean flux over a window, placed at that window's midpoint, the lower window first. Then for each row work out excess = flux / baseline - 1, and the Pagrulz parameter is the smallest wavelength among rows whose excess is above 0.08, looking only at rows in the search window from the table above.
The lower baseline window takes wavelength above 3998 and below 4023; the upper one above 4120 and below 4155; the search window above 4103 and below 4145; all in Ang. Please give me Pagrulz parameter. 4114.0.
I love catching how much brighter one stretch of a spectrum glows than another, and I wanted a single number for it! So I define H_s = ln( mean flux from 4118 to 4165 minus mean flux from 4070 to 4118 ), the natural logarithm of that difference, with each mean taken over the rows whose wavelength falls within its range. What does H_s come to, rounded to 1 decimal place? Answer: -1.1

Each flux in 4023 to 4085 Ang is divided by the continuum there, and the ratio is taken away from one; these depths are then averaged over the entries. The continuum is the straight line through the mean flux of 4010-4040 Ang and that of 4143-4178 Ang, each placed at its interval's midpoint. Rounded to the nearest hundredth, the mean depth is 0.13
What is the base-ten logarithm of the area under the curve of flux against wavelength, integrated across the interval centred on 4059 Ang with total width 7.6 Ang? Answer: 0.95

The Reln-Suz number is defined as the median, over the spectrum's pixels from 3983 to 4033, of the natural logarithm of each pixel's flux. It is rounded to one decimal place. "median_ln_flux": 0.0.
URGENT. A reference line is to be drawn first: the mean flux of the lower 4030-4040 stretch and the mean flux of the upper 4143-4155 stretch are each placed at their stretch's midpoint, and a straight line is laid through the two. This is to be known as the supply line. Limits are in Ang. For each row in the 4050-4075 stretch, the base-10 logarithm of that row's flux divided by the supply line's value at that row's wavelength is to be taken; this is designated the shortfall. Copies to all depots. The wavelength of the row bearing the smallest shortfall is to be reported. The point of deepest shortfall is 4071.5 Ang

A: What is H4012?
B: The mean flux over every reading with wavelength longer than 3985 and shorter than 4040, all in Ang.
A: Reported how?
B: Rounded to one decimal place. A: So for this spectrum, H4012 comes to 0.9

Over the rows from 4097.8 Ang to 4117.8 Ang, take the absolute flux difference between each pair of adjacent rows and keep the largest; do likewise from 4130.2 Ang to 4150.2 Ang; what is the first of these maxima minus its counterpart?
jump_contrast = 0.8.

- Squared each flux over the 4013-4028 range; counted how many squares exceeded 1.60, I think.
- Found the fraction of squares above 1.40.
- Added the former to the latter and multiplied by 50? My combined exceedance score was 0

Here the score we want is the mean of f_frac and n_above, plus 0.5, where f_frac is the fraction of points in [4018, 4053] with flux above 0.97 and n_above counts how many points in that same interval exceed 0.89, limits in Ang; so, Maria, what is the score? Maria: 5.3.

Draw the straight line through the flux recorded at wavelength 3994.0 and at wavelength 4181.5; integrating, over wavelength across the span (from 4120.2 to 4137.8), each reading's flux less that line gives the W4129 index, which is 8.0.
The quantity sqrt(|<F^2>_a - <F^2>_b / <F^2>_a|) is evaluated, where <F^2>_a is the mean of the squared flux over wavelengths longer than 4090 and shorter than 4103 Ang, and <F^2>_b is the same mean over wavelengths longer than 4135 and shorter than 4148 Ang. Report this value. 0.56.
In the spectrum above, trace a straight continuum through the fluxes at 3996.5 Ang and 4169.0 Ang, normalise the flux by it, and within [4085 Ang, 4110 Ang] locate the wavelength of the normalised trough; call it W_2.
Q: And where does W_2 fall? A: 4106.5 Ang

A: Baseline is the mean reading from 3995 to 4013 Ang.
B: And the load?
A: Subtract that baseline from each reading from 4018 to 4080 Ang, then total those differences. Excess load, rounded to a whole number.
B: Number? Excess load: 1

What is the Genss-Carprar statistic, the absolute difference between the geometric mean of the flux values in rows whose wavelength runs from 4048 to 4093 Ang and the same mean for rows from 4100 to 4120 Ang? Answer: 0.04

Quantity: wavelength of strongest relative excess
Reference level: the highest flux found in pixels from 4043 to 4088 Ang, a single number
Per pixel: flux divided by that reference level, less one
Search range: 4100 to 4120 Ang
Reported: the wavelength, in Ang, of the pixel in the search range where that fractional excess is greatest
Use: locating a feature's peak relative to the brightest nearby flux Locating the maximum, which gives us 4119.0 Ang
